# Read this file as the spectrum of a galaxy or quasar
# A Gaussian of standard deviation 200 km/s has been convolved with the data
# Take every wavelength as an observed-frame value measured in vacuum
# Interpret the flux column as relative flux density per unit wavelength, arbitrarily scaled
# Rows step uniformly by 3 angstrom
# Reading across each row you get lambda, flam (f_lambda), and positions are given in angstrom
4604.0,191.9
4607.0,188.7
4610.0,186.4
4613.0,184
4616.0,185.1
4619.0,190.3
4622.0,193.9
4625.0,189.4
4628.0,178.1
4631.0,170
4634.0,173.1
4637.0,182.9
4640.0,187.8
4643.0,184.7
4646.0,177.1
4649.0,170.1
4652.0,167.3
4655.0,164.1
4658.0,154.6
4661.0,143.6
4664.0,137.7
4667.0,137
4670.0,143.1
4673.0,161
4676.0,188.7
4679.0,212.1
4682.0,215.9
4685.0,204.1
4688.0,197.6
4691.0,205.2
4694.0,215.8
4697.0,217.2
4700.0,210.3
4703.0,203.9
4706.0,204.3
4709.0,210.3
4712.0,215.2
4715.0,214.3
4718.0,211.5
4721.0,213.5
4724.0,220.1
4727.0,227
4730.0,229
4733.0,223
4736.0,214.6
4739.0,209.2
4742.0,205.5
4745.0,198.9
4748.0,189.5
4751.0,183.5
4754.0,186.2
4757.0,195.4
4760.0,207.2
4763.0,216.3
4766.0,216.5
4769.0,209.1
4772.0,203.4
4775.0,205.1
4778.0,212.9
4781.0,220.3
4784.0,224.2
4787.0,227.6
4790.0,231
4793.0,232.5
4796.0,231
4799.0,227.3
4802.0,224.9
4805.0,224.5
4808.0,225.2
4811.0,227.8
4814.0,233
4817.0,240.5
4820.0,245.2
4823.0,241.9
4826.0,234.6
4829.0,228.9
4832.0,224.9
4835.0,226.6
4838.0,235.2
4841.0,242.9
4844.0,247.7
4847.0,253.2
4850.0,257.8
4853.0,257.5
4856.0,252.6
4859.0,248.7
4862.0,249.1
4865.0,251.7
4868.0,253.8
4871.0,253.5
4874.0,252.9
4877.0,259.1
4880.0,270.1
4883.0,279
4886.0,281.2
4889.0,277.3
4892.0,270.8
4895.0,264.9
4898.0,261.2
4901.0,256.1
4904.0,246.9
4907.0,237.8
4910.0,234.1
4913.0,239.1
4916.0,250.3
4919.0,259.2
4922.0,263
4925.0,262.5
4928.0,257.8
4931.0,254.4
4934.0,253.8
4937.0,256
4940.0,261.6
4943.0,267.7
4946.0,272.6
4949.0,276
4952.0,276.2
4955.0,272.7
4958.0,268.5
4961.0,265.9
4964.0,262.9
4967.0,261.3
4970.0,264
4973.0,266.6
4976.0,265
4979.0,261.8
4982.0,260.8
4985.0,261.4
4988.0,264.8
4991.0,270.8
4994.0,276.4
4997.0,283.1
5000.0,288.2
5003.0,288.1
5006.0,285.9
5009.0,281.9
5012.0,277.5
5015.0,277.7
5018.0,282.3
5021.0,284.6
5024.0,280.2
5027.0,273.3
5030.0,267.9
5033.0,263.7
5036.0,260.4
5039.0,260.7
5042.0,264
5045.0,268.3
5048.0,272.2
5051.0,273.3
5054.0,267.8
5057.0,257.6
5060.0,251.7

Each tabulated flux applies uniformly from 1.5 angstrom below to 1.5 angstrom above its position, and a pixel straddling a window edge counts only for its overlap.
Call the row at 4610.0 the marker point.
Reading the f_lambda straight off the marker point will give 186.4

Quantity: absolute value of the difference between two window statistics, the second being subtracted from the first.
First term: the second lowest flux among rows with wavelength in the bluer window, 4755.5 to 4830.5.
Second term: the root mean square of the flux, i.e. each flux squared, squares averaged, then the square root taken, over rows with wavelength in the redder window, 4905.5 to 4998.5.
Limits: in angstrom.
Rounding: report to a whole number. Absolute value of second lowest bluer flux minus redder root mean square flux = 59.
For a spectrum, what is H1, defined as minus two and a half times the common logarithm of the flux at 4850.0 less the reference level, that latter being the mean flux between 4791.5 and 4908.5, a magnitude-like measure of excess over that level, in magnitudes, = -2.59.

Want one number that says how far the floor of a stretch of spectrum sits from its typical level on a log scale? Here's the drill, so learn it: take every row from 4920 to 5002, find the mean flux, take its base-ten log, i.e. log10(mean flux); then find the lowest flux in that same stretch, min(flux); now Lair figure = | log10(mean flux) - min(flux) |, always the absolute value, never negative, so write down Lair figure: 251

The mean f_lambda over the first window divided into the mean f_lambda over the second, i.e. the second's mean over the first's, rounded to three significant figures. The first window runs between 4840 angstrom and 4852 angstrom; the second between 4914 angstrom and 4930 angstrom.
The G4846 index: 1.03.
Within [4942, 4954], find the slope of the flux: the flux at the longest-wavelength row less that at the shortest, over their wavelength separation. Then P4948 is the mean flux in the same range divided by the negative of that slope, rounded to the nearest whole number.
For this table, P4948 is -289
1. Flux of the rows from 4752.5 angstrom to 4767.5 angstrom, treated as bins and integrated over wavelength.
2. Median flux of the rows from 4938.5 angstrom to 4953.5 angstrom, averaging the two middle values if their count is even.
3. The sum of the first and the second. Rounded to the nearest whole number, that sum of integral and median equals 3337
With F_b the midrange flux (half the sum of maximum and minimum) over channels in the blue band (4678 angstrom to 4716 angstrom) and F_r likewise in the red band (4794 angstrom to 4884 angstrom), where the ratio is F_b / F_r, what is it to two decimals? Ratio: 0.82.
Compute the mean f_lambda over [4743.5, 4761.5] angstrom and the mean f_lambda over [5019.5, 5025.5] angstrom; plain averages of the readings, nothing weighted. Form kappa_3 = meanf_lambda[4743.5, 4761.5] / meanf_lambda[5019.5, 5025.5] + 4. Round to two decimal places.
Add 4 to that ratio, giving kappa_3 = 4.69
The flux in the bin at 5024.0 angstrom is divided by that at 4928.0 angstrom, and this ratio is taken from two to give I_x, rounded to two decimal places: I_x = 0.91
